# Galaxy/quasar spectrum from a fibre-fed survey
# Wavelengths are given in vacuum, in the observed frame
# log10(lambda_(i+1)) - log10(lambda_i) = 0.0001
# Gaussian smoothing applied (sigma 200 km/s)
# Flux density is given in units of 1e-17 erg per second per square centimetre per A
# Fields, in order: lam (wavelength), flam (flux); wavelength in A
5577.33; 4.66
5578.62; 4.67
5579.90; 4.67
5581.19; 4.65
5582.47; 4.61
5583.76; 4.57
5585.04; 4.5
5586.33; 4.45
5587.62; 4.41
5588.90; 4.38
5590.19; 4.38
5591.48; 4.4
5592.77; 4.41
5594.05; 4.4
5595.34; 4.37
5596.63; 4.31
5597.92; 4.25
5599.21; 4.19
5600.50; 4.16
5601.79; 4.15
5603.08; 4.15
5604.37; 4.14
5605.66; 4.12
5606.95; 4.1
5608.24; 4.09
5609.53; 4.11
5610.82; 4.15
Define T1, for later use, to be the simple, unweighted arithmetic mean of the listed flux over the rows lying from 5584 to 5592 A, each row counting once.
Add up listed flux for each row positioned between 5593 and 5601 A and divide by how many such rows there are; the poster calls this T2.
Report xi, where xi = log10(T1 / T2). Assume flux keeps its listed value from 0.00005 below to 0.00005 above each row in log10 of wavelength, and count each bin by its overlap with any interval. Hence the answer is 0.01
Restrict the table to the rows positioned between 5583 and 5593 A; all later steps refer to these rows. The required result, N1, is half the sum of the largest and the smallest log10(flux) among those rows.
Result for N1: 0.651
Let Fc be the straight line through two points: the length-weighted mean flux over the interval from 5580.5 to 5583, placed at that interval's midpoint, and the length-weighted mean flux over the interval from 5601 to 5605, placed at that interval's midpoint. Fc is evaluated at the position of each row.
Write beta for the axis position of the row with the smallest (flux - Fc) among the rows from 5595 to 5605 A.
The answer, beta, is 5600.50 A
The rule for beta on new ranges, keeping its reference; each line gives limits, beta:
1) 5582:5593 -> 5588.90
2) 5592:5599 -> 5597.92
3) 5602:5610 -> 5603.08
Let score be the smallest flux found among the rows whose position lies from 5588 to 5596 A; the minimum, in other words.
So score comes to 4.37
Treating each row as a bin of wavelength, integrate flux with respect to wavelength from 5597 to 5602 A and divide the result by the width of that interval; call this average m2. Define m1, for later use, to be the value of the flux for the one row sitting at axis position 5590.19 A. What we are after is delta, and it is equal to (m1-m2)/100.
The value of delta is 0.0018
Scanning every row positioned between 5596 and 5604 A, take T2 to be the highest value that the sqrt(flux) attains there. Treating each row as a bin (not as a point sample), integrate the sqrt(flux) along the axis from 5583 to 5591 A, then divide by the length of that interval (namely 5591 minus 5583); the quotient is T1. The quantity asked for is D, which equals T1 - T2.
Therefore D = 0.032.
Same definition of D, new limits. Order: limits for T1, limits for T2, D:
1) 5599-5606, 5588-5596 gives -0.063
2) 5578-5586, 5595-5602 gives 0.056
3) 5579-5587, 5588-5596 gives 0.039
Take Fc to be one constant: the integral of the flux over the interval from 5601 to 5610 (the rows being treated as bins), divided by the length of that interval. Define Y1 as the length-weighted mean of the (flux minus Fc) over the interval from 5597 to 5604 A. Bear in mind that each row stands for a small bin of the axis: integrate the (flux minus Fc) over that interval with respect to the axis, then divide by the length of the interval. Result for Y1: 0.06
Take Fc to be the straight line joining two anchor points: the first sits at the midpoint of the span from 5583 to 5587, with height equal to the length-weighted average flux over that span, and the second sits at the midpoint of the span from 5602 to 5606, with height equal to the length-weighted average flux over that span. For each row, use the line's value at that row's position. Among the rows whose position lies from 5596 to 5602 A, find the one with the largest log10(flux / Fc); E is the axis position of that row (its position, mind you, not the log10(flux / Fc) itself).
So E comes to 5596.63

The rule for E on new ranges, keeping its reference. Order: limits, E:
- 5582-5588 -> 5582.47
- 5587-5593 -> 5592.77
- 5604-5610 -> 5609.53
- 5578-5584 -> 5581.19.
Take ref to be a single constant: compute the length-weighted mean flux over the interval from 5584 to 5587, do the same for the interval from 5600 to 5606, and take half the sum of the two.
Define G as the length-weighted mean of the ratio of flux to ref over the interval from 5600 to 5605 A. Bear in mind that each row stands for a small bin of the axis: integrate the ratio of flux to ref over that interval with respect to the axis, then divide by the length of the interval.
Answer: 0.96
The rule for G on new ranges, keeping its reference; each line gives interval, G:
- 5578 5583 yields 1.08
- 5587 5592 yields 1.02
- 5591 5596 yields 1.02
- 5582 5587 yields 1.05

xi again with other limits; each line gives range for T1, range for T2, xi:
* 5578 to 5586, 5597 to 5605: 0.04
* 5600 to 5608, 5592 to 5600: -0.02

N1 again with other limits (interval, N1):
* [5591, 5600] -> 0.633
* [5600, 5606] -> 0.617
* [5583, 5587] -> 0.654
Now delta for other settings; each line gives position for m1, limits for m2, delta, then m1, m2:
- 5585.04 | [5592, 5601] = 0.0020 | 4.5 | 4.30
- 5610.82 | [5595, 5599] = -0.0014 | 4.15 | 4.29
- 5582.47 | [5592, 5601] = 0.0031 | 4.61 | 4.30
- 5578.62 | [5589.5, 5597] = 0.0029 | 4.67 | 4.38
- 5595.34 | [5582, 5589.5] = -0.0011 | 4.37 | 4.48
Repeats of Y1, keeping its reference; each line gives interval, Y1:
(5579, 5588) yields 0.43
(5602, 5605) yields 0.02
